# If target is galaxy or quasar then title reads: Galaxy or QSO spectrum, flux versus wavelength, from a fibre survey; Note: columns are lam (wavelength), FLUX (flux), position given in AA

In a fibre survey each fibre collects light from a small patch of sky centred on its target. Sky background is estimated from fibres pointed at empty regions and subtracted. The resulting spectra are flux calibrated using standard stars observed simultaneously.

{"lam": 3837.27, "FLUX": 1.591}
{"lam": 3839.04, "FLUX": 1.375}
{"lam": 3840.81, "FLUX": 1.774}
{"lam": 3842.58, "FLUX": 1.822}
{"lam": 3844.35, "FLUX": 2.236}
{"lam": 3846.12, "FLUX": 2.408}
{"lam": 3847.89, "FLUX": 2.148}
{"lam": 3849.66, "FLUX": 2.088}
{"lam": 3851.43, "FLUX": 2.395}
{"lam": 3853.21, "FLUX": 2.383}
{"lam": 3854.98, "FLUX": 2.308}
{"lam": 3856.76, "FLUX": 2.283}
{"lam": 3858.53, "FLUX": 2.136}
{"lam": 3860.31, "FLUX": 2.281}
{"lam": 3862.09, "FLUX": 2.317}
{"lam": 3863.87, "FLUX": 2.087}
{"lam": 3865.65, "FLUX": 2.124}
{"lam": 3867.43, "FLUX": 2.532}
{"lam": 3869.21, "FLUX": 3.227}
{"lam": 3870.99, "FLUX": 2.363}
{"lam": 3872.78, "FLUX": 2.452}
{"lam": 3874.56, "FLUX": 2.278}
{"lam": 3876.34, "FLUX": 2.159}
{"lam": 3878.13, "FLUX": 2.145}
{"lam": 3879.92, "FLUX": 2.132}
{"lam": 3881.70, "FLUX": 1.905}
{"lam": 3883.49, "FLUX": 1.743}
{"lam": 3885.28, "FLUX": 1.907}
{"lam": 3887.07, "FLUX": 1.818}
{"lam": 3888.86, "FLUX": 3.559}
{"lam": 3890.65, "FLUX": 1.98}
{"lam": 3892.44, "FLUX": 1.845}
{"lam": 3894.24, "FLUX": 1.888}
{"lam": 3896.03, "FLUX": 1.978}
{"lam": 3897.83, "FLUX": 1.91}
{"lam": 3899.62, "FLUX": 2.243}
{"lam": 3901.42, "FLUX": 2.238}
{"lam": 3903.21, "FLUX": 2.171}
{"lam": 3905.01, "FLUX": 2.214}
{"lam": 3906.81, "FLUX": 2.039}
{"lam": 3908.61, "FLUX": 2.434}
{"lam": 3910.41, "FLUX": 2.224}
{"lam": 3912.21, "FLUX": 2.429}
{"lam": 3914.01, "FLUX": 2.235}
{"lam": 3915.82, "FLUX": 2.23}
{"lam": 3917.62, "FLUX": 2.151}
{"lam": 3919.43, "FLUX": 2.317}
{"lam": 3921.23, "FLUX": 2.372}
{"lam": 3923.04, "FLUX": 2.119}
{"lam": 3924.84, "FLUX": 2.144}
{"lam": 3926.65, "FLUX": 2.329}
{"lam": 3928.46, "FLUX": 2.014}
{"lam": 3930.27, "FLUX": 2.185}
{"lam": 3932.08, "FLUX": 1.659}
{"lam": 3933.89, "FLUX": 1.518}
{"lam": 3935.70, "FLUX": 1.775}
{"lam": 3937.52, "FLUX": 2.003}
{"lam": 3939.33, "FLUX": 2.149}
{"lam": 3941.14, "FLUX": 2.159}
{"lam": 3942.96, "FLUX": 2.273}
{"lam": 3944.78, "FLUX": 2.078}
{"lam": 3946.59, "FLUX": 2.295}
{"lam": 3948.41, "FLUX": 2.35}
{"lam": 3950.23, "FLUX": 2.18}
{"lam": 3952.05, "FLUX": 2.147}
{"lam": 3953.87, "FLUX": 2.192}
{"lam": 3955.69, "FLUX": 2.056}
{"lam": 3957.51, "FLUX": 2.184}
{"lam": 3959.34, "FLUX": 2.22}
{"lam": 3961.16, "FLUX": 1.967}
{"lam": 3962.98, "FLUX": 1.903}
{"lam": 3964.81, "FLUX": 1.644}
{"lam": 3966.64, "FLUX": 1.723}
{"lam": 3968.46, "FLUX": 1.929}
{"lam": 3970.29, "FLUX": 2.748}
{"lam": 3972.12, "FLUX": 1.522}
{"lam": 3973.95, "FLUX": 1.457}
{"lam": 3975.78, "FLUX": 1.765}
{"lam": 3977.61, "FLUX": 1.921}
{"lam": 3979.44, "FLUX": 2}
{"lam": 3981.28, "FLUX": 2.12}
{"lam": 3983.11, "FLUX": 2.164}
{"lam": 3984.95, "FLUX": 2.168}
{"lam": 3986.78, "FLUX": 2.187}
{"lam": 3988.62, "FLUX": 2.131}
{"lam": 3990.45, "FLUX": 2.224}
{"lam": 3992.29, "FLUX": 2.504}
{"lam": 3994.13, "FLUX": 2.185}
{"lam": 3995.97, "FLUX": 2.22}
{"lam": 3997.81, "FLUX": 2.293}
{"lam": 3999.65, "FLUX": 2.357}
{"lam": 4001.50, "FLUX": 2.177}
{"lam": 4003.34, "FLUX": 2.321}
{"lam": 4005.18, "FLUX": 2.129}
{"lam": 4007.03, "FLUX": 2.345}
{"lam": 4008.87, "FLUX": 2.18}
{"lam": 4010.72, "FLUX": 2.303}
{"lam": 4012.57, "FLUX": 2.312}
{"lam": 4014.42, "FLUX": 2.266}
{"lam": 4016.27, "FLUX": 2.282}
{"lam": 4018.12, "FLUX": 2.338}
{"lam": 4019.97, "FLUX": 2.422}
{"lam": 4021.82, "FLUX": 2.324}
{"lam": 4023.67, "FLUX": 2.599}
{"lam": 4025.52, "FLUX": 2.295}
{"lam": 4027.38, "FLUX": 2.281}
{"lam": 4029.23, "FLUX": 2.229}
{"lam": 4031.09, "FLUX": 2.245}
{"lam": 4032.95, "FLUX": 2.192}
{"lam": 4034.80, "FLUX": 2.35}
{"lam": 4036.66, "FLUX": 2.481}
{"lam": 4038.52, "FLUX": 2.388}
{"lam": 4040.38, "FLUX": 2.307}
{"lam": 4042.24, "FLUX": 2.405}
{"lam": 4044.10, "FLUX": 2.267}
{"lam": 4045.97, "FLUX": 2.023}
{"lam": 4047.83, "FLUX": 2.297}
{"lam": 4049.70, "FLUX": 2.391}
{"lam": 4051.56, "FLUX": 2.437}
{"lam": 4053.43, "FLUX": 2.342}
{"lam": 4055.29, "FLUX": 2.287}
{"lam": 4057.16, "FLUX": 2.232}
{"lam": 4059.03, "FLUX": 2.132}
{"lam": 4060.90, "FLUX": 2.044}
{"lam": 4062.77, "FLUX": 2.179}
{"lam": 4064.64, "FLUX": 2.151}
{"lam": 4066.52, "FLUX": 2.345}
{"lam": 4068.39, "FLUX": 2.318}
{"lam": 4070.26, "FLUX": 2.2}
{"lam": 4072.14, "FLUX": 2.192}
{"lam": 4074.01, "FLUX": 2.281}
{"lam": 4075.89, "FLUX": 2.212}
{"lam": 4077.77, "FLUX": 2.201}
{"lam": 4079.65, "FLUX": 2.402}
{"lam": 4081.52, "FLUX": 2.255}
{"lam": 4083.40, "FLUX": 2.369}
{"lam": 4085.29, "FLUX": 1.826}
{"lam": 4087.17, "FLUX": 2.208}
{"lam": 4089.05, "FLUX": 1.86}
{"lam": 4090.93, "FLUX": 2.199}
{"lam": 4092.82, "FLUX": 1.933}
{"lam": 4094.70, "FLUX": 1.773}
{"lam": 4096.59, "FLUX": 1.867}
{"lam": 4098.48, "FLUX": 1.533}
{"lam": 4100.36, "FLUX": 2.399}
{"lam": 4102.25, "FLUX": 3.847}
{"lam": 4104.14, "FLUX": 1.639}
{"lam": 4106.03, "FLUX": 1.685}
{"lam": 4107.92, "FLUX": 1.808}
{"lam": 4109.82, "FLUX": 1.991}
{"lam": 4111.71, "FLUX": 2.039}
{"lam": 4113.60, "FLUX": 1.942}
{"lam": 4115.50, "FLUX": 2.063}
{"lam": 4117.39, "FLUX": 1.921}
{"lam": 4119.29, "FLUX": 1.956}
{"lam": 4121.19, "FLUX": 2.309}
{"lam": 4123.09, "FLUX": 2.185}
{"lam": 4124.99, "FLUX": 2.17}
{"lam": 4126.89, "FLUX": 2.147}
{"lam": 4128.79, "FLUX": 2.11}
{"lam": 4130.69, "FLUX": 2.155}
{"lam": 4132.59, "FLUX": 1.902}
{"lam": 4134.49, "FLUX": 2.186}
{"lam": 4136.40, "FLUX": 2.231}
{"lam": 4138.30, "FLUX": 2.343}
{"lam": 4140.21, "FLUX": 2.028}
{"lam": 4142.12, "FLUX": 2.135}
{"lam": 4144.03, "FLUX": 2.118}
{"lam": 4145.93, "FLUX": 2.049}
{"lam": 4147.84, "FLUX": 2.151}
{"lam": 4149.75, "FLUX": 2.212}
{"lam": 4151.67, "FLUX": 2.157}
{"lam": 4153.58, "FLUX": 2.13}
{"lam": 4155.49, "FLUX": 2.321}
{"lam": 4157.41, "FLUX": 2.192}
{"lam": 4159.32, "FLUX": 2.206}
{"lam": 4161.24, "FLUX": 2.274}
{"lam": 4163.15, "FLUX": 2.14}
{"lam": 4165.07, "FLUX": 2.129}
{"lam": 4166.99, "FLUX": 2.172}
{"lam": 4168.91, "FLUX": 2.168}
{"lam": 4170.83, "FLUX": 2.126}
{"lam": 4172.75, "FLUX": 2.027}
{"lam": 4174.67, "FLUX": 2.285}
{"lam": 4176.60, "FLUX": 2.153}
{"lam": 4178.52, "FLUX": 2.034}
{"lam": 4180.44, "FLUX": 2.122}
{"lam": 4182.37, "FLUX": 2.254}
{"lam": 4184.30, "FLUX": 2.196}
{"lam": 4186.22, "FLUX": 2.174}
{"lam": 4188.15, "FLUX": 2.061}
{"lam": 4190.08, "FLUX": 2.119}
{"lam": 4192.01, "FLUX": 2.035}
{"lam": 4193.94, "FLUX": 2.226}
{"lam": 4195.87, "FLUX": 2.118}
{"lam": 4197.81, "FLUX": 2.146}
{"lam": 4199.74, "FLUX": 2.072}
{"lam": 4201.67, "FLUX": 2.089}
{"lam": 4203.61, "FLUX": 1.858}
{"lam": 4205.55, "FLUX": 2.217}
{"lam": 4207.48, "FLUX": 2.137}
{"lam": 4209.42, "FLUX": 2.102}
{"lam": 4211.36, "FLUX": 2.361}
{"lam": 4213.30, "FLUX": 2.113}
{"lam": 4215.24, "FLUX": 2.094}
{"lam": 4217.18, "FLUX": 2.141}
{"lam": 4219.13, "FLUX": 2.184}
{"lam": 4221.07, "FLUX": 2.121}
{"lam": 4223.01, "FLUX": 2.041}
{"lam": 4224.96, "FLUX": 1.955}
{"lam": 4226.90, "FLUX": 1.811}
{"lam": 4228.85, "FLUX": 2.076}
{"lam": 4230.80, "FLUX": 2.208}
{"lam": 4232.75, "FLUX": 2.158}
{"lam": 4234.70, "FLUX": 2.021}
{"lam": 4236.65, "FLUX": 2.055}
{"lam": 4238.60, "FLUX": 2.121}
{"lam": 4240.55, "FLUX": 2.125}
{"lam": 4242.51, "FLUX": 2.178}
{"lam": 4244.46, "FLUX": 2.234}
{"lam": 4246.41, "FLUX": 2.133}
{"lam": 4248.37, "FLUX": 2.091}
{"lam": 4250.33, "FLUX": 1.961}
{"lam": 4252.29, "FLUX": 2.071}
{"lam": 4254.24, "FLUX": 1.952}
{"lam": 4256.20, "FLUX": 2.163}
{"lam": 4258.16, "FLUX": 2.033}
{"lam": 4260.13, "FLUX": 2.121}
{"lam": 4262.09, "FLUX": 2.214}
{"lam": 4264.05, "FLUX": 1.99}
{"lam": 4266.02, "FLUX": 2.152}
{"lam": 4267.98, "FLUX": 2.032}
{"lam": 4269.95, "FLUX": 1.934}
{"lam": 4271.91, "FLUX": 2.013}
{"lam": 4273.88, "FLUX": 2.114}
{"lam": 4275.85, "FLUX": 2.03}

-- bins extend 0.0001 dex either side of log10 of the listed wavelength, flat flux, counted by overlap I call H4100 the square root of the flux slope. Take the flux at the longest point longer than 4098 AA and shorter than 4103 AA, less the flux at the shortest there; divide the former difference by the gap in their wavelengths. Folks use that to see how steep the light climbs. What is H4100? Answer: 0.8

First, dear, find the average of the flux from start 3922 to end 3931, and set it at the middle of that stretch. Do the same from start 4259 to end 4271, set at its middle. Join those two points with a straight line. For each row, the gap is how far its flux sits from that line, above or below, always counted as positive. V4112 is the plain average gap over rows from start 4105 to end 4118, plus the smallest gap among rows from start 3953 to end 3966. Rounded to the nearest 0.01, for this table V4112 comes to 0.22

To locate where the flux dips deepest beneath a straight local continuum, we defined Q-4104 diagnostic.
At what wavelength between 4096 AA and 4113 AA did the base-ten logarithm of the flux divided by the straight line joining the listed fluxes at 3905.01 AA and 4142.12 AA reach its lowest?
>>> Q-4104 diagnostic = 4098.48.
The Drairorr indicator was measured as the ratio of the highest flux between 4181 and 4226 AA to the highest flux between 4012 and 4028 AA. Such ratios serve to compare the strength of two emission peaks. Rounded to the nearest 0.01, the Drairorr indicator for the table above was 0.91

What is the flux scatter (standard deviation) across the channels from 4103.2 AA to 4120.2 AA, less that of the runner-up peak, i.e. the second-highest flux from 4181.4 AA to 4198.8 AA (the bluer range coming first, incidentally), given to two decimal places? -2.08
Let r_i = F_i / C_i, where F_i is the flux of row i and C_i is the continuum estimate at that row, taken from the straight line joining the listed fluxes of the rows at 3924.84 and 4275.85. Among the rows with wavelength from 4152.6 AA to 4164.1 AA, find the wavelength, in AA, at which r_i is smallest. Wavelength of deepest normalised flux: 4153.58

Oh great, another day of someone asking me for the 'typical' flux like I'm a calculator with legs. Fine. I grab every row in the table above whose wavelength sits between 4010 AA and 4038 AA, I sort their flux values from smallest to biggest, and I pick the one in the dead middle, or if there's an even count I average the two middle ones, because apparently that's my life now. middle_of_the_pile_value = 2.30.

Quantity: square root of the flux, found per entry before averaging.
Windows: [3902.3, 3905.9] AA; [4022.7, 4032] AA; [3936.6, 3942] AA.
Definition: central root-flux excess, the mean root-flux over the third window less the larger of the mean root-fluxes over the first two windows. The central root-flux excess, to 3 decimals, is -0.076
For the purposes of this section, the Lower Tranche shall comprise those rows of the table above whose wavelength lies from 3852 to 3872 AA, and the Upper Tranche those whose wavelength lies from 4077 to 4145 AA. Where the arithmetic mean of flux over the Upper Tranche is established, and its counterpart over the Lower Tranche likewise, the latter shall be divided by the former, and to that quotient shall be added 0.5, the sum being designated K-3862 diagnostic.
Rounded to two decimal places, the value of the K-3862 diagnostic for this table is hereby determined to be 1.63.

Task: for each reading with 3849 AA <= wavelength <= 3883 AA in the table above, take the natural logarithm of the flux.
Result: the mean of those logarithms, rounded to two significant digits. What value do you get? 0.82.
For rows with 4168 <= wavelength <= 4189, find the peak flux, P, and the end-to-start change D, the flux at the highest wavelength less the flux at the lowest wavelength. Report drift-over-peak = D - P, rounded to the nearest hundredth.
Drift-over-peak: -2.39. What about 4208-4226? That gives -2.51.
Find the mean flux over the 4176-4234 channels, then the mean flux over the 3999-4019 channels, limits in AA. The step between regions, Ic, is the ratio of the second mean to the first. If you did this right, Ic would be 1.08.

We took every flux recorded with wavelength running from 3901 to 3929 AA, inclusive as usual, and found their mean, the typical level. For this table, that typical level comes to 2.23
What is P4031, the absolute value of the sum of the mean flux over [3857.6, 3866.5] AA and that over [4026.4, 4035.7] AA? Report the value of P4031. 4.45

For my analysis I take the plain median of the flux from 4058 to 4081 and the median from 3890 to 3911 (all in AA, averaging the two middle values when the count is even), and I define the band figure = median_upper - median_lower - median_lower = -2.01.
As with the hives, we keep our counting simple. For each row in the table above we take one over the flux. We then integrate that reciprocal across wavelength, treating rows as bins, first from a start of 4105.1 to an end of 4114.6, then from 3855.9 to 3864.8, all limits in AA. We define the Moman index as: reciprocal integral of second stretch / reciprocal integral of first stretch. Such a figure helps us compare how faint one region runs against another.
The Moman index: 0.80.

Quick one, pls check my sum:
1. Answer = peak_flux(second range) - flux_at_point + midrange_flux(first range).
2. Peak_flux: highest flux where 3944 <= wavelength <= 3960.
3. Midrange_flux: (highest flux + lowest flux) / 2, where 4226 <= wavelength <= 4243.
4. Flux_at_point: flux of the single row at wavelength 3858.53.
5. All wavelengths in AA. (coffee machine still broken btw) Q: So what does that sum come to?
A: 2.2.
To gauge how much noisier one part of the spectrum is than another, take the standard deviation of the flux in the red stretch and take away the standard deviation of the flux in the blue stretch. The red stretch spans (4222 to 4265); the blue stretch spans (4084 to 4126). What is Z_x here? -0.35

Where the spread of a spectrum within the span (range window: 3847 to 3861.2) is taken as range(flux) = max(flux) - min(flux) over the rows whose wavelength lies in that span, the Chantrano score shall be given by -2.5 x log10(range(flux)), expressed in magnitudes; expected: 1.3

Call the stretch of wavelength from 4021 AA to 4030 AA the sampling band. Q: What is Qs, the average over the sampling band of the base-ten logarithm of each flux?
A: 0.370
